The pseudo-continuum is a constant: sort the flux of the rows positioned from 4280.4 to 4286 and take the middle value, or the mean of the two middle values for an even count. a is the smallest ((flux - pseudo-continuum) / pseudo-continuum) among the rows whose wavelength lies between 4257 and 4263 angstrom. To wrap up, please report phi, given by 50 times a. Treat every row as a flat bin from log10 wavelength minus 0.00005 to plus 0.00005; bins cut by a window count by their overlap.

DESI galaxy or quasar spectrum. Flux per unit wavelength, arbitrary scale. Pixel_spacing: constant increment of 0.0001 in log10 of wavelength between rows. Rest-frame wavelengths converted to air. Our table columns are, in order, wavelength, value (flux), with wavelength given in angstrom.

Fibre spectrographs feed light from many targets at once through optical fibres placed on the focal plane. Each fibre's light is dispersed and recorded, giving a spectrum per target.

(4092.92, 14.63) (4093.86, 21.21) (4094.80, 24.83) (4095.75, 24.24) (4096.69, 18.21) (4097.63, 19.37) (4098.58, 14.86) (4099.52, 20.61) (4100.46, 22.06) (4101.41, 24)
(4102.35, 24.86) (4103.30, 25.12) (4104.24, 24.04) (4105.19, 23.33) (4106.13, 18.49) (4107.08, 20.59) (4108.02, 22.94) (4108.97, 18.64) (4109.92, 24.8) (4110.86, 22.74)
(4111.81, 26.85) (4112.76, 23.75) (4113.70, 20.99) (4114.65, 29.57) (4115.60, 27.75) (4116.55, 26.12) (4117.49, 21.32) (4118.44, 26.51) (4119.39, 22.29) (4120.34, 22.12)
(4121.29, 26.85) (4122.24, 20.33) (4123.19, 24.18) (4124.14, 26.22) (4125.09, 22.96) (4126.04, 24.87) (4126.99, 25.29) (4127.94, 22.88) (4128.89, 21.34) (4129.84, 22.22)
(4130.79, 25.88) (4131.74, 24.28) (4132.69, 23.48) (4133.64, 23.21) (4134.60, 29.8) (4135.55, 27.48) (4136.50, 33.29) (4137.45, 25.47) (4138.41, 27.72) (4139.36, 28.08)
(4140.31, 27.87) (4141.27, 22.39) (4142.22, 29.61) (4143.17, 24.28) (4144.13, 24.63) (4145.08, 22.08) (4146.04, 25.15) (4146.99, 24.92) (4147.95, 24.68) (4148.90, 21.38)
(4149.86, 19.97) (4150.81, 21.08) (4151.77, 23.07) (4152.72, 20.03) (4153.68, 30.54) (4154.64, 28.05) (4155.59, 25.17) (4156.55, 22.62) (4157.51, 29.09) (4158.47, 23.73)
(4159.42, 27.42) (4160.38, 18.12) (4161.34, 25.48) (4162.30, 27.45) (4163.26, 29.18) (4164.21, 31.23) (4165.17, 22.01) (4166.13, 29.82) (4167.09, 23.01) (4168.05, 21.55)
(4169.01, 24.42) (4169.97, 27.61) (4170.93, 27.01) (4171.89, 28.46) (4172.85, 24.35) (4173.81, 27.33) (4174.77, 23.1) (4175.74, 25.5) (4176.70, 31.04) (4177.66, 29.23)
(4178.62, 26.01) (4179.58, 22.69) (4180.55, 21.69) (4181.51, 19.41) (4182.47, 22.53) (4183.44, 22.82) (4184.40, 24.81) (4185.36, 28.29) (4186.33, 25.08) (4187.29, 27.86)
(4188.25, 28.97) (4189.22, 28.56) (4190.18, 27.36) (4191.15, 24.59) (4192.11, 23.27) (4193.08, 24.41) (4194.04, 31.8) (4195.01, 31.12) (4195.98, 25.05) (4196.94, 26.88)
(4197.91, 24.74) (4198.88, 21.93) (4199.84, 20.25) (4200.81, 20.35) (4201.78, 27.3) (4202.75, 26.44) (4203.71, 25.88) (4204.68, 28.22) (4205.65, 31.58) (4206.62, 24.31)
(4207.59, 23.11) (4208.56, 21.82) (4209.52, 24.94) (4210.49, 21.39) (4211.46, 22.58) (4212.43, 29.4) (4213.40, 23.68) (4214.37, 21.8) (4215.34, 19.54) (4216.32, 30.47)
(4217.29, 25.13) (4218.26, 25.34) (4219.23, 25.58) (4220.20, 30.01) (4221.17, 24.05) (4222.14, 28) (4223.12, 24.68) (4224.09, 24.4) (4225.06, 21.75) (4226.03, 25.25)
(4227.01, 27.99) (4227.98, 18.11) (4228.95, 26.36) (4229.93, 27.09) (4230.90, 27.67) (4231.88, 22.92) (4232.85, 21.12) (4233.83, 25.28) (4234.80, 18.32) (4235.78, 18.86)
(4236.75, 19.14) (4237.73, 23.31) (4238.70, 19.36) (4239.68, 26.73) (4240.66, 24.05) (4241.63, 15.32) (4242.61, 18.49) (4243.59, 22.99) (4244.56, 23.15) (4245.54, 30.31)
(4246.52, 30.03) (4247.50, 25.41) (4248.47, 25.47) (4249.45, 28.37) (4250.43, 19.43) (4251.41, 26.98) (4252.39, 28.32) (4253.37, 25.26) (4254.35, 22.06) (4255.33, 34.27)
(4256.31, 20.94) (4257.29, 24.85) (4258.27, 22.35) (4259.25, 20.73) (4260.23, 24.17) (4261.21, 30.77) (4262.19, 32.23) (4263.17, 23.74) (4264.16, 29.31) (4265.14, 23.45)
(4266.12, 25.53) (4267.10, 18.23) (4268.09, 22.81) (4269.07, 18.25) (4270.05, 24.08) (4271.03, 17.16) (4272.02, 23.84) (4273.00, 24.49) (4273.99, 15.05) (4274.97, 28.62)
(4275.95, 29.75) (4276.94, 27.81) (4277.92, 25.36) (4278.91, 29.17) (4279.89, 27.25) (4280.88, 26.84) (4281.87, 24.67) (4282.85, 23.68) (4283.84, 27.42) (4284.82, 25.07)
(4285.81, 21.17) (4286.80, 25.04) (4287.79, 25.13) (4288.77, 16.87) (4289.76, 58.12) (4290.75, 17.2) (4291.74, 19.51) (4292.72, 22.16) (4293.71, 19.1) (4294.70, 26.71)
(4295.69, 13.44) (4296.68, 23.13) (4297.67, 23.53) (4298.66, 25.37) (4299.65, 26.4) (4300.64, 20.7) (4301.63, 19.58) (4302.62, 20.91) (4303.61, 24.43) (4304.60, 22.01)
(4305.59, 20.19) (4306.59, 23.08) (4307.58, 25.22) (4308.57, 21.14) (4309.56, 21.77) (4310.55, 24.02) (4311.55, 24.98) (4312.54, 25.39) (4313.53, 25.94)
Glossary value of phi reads -8.3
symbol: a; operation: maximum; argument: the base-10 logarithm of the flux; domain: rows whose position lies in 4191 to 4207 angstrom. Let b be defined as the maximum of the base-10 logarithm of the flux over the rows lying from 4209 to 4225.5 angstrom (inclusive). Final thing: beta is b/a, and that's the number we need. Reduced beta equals 0.99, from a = 1.50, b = 1.48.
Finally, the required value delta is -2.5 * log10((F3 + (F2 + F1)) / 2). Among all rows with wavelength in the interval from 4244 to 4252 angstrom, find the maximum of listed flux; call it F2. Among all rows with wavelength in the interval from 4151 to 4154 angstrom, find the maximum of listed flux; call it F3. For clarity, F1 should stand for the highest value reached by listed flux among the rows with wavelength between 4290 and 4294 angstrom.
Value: -4.05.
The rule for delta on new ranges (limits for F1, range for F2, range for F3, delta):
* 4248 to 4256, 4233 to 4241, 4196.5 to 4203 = -4.11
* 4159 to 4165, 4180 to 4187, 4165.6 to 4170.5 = -4.13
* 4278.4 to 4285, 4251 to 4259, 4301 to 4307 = -4.11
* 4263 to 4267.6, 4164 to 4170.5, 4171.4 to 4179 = -4.15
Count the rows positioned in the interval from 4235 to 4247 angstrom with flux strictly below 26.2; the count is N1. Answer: 9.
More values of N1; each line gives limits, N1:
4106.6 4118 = 9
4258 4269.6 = 9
